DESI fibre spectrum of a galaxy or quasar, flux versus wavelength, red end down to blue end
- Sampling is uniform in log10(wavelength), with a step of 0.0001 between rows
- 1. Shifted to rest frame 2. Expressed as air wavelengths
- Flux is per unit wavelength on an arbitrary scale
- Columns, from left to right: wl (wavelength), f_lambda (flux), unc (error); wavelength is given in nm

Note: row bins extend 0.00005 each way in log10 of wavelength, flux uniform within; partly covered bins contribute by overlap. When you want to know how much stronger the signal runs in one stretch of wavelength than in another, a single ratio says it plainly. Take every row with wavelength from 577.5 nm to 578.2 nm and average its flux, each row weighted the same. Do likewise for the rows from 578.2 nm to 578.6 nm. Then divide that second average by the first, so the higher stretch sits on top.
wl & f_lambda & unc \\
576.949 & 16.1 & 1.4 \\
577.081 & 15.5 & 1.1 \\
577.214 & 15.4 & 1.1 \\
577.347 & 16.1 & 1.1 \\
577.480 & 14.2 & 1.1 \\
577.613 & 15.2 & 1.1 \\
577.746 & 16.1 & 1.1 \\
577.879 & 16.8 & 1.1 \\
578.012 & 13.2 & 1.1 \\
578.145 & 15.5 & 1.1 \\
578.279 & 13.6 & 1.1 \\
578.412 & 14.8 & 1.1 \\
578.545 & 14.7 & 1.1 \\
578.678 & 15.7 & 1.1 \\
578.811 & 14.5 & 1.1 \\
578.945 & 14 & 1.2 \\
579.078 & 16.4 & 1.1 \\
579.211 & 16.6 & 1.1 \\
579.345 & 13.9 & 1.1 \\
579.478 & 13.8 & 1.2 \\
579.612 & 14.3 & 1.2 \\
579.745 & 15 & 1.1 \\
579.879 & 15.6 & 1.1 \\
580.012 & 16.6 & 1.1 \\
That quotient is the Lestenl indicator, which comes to 0.94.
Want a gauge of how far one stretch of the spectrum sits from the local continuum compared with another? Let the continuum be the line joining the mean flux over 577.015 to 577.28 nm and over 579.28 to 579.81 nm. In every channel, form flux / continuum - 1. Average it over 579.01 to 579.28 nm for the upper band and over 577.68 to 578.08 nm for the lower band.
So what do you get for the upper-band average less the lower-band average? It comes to 0.12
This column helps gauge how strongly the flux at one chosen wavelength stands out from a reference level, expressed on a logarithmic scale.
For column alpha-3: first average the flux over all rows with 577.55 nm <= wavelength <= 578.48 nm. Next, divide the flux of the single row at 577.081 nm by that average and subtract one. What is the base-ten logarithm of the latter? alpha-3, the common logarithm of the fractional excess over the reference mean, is -1.50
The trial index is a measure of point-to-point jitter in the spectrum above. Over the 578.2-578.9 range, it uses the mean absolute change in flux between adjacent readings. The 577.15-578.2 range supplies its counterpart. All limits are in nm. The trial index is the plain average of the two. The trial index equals 1.23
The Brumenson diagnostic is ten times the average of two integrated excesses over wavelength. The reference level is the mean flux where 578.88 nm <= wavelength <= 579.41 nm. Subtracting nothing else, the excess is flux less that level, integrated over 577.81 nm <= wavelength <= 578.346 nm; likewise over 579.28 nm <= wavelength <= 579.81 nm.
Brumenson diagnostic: -3.8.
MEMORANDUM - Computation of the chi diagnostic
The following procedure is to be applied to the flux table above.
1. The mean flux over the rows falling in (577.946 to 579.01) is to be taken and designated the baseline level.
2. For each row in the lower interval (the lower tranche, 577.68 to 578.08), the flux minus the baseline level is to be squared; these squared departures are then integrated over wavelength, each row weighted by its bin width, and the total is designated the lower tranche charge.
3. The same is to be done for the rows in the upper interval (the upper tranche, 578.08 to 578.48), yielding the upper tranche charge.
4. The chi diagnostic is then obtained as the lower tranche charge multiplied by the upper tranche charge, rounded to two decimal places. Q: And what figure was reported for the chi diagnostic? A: 0.32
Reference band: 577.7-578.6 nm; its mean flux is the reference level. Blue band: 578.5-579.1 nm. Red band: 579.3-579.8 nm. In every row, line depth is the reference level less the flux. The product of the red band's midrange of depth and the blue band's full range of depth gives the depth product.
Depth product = 1.3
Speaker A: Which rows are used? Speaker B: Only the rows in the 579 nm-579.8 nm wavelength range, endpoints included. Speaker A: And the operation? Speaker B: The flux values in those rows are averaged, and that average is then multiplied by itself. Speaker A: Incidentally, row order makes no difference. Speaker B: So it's 225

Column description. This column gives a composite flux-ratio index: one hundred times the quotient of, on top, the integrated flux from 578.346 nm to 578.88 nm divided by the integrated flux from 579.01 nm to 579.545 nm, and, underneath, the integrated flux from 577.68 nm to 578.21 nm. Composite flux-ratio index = 12.0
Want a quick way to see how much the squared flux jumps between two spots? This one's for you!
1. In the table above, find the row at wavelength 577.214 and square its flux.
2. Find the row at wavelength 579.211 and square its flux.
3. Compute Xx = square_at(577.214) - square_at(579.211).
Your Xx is -38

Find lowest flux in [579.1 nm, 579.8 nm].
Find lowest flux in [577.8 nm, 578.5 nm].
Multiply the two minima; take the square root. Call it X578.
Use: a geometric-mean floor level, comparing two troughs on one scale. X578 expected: 13.5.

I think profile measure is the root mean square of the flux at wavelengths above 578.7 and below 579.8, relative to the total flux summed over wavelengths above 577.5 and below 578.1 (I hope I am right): 0.24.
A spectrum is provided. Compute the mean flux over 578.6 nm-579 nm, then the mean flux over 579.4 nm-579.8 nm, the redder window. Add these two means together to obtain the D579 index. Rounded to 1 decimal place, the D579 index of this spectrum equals 29.1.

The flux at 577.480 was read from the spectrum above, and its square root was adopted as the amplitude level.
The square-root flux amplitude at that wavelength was 3.77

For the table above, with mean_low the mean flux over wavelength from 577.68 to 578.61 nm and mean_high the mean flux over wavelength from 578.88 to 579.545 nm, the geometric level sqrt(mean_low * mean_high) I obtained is 14.95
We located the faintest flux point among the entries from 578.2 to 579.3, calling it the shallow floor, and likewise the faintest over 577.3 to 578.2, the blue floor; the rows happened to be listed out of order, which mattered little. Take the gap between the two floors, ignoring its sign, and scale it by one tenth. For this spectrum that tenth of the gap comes 0.040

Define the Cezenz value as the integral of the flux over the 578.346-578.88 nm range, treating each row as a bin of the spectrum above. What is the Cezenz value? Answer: 8.0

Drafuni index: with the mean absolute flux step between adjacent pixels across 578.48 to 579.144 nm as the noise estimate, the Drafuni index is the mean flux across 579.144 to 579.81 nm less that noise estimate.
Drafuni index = 13.4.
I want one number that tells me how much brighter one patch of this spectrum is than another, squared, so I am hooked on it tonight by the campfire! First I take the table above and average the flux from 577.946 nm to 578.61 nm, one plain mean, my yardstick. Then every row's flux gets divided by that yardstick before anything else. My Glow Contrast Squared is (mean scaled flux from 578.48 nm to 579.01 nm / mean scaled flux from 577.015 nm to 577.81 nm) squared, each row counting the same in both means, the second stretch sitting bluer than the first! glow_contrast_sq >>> 0.91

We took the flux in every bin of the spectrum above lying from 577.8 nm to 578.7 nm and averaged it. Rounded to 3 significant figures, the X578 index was 14.9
